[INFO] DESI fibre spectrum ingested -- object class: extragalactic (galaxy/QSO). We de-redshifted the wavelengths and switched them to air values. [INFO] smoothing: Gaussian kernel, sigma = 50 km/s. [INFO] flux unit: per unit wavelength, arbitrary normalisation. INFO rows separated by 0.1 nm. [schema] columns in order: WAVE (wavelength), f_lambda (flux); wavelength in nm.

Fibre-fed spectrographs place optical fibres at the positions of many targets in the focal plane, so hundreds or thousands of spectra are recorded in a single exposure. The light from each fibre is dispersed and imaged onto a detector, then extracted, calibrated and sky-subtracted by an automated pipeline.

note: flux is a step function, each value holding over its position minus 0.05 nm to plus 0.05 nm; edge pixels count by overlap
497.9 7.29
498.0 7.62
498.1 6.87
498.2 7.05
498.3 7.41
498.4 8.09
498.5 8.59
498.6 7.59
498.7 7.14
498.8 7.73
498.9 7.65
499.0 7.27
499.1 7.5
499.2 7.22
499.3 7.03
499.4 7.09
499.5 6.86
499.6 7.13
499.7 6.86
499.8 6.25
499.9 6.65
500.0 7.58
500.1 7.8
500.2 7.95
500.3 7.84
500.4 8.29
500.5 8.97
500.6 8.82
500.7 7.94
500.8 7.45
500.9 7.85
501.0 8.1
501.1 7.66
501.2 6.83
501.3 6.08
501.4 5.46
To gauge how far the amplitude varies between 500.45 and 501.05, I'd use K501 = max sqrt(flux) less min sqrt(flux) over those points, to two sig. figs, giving 0.27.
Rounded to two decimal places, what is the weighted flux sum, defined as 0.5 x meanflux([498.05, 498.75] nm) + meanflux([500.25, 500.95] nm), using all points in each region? 11.93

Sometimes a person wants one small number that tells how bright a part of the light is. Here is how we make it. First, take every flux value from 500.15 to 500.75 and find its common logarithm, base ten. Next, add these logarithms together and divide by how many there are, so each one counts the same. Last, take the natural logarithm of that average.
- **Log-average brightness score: -0.08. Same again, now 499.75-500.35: -0.15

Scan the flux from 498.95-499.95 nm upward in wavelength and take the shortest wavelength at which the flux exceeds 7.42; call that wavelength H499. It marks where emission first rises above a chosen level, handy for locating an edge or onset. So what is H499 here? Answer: 499.1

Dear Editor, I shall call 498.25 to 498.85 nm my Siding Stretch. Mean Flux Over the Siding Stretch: 7.8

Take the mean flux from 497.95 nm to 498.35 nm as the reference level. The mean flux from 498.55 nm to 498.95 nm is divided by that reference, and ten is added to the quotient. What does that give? 11.04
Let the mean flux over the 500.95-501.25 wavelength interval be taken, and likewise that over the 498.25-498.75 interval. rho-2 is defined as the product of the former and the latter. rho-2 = 58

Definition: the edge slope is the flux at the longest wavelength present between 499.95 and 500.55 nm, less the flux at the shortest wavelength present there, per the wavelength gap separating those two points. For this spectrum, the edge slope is 2.8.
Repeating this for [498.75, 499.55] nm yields -1.2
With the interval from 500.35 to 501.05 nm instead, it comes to -0.3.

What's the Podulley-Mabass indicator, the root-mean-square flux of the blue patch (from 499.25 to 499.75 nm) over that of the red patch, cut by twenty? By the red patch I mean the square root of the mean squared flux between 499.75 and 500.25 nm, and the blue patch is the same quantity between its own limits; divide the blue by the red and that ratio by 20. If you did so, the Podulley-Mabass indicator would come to 0.0481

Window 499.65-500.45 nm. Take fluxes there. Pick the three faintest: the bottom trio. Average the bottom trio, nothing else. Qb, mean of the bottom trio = 6.6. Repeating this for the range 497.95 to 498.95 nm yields 7.0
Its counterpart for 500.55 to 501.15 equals 7.7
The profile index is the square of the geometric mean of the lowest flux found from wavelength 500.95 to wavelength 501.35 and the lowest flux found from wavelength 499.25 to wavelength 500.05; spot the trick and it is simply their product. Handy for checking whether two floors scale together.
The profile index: 38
